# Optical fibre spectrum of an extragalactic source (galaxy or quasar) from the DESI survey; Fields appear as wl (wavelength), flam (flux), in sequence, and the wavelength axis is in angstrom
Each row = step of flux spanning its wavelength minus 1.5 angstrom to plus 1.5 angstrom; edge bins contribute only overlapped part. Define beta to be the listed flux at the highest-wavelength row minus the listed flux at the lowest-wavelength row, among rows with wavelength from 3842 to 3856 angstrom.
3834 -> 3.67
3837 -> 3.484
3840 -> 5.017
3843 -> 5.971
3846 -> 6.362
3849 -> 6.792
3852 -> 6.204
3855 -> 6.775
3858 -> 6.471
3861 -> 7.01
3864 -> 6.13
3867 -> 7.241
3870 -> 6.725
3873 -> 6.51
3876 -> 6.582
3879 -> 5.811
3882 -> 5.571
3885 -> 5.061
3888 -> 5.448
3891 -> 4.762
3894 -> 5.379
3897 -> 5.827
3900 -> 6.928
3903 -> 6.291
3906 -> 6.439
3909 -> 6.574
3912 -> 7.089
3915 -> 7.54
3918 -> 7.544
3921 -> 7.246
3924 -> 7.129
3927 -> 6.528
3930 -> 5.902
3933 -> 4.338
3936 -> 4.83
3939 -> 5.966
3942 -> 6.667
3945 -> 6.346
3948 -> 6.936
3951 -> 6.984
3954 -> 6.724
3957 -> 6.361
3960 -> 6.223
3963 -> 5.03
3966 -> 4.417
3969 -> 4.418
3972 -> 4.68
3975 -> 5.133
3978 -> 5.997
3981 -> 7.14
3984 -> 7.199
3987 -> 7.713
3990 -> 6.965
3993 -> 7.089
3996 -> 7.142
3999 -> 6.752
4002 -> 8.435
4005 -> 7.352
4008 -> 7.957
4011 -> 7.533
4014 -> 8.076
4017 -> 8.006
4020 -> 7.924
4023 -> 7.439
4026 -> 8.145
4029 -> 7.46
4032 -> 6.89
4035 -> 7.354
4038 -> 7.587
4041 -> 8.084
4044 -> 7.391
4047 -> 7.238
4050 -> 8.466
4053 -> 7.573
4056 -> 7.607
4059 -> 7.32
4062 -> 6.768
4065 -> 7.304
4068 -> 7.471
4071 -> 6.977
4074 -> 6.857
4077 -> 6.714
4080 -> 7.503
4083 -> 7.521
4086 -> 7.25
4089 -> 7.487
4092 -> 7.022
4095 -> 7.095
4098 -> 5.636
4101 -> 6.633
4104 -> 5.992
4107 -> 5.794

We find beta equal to 0.8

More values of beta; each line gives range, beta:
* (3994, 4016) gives 0.9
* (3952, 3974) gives -2.0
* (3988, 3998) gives 0.2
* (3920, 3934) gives -2.9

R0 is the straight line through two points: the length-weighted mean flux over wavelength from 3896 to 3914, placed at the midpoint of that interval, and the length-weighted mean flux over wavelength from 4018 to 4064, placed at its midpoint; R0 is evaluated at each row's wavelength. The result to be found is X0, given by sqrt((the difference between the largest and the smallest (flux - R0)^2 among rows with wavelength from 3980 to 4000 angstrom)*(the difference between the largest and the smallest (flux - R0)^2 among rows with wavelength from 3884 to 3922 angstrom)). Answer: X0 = 0.9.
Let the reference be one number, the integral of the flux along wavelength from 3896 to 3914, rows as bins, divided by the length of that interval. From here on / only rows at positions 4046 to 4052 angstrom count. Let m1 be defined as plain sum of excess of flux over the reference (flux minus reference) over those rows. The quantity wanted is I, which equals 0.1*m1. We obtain 0.26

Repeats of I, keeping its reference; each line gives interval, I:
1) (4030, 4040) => 0.21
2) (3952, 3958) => -0.01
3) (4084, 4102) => 0.17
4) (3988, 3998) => 0.15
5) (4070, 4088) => 0.34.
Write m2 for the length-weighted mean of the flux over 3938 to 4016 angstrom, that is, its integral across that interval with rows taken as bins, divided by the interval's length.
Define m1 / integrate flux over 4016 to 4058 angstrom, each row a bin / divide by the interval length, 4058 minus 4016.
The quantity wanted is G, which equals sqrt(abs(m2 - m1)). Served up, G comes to 1.02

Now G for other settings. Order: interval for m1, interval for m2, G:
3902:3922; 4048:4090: 0.61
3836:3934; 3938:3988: 0.36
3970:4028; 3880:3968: 1.02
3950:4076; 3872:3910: 1.05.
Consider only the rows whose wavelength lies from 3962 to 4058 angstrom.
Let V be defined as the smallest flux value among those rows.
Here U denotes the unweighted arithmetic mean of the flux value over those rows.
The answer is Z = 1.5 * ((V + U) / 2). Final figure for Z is 8.6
